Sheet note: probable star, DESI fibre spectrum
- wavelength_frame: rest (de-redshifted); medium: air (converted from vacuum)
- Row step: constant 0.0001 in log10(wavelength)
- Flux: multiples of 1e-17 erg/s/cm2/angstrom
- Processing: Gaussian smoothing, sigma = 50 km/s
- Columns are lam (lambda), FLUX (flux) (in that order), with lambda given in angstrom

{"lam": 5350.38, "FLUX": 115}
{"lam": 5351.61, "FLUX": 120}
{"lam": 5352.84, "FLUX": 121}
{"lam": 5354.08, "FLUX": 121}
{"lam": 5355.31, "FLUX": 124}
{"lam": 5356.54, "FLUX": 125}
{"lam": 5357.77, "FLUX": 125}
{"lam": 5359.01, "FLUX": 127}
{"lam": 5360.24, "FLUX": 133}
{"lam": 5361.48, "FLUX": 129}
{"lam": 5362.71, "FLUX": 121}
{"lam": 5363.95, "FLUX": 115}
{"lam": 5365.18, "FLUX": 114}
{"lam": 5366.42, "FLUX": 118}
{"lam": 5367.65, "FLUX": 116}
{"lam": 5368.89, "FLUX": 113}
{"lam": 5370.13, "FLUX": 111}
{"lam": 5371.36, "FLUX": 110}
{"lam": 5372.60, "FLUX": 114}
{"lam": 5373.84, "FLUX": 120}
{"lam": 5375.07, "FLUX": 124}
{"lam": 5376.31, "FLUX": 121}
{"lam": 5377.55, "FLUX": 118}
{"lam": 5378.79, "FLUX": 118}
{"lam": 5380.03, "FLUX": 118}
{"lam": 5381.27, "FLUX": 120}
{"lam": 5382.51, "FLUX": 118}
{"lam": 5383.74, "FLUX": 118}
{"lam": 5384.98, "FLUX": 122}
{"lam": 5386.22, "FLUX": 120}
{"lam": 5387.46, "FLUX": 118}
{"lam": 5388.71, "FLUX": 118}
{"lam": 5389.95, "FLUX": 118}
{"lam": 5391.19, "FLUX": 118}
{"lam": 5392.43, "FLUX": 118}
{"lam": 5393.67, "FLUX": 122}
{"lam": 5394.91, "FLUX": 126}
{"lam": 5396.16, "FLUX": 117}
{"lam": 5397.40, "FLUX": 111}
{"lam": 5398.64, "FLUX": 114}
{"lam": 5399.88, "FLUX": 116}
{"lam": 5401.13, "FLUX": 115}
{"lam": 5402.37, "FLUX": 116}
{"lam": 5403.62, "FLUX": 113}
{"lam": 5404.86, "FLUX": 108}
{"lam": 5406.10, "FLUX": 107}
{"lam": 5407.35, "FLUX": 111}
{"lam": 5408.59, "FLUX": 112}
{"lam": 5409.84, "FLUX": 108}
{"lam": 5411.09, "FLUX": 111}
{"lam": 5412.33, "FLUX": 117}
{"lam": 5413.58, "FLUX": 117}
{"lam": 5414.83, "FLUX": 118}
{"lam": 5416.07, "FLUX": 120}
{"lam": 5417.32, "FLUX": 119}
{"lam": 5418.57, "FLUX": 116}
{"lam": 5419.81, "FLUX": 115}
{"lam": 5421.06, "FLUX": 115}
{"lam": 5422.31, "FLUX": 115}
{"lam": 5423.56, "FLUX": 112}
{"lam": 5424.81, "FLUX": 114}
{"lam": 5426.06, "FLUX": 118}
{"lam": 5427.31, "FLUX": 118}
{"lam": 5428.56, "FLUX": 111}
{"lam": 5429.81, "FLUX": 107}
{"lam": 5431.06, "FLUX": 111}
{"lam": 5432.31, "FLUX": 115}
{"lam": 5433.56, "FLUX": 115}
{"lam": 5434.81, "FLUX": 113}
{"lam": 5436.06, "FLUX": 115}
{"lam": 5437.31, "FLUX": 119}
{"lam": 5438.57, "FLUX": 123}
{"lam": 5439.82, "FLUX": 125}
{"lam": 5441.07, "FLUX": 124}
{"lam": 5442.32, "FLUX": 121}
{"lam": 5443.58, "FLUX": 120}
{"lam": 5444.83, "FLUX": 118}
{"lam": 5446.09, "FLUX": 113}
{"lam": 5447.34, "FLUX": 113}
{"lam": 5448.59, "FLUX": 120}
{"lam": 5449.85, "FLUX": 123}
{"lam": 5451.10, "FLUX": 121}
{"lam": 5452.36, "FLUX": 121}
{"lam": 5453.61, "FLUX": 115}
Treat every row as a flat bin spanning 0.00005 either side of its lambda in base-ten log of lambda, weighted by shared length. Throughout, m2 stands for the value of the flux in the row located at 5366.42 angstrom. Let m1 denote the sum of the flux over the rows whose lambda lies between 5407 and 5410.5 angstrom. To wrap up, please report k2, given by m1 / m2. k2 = 2.81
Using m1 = 331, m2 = 118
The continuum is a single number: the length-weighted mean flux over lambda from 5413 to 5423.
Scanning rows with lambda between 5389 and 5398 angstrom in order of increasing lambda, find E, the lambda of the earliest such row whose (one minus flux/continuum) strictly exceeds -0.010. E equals 5389.95 angstrom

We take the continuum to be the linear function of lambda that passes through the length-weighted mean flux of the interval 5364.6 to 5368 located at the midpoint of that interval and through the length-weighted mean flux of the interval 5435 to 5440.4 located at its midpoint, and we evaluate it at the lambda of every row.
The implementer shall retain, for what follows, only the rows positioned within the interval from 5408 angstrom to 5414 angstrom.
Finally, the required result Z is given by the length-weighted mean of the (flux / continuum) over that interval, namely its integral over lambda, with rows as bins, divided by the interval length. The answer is 0.95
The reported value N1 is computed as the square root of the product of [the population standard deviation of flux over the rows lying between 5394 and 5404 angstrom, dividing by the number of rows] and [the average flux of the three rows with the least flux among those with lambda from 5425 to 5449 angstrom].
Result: 21.4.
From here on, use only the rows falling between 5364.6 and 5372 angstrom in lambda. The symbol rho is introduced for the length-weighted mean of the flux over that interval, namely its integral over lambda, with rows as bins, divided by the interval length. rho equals 114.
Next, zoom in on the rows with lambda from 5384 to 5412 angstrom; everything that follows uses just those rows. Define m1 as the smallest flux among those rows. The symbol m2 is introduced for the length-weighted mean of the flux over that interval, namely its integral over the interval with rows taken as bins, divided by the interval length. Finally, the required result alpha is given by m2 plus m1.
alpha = 222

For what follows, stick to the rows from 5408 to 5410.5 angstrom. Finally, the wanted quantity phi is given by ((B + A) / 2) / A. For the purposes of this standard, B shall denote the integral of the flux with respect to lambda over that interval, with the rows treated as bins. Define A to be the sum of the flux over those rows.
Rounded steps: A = 220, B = 274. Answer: 1.12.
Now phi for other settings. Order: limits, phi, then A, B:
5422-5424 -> 1.00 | 227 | 227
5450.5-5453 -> 1.13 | 242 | 303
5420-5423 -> 1.25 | 230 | 344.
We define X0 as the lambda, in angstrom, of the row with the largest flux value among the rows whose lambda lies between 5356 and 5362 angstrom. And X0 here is 5360.24 angstrom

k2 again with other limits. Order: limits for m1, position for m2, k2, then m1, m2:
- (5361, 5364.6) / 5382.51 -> 3.09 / 365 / 118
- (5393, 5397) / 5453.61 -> 3.17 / 365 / 115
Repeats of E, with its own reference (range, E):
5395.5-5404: 5396.16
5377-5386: 5377.55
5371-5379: 5371.36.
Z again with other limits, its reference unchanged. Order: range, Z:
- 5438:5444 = 1.02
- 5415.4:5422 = 0.98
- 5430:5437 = 0.95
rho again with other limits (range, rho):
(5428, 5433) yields 111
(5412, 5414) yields 117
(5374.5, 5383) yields 119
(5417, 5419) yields 117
